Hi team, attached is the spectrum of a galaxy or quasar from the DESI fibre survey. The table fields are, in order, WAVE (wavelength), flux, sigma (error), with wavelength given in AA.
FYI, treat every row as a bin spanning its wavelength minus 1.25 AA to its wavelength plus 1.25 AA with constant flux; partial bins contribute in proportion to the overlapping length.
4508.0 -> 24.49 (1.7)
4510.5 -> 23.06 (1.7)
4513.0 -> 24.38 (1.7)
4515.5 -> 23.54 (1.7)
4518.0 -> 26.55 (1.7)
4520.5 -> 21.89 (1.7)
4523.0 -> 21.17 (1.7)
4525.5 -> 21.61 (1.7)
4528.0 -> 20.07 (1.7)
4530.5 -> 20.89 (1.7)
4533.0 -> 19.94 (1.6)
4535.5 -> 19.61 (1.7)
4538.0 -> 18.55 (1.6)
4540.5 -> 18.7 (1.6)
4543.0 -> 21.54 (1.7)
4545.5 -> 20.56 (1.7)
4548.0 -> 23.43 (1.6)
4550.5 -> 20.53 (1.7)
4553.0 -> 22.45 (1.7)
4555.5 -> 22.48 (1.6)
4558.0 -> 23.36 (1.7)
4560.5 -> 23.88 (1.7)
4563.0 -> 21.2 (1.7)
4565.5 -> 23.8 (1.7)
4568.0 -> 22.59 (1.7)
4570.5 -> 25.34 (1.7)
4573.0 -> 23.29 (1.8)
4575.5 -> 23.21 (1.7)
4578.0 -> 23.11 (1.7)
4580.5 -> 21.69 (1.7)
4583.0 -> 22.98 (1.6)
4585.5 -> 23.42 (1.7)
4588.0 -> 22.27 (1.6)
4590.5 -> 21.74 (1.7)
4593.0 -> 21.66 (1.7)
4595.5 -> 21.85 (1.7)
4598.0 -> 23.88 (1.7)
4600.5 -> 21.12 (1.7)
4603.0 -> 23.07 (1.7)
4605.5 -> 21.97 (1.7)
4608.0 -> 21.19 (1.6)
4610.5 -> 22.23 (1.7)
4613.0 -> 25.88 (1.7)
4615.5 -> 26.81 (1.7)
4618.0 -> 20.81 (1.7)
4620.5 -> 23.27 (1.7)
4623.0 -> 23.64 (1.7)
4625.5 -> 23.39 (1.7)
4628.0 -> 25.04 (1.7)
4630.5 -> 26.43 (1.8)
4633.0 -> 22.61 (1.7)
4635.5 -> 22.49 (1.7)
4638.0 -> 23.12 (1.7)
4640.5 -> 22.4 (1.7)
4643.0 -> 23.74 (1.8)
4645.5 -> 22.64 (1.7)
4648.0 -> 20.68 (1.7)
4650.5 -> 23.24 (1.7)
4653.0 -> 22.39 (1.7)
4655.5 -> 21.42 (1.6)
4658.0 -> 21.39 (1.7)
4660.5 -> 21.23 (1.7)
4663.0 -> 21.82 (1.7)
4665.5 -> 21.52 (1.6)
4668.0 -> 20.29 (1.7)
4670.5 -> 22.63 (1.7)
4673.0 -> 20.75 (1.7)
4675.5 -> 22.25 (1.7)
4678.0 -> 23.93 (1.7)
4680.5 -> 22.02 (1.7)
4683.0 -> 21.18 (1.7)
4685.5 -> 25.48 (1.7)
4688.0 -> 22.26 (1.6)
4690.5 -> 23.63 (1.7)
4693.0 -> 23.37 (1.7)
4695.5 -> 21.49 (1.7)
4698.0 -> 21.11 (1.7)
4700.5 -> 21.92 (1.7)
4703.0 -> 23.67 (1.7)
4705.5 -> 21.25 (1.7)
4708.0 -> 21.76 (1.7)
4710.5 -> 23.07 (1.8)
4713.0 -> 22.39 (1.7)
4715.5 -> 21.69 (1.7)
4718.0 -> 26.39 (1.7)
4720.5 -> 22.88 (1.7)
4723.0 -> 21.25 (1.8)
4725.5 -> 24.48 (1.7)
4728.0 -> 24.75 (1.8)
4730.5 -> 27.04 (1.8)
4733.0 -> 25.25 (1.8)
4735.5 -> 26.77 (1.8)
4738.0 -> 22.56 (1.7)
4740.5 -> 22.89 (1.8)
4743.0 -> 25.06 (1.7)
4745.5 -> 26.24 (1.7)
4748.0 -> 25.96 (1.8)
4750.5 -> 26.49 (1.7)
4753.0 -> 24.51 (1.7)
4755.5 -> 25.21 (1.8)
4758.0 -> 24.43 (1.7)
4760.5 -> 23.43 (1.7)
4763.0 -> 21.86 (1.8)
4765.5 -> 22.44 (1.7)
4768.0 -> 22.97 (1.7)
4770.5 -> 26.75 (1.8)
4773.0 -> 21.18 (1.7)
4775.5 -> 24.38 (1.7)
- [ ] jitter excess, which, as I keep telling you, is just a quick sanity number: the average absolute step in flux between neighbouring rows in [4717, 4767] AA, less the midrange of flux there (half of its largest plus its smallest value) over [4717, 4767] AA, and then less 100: -123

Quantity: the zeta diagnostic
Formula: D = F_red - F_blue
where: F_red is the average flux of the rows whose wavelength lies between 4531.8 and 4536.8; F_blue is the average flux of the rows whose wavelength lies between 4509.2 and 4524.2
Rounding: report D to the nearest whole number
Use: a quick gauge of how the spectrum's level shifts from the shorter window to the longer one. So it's -4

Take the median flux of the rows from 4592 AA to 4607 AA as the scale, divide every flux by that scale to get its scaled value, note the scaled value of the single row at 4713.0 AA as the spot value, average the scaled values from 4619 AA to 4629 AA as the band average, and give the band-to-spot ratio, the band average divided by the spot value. 1.06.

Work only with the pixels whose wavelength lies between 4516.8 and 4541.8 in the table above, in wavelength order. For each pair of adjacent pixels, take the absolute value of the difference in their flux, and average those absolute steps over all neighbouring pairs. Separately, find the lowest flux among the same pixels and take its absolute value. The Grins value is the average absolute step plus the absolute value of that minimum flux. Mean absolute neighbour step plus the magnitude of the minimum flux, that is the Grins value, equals 19.7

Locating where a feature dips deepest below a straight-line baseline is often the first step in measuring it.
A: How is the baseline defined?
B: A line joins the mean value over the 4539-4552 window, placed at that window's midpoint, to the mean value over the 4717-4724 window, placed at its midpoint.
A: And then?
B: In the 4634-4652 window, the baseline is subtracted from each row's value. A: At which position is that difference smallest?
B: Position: 4648.0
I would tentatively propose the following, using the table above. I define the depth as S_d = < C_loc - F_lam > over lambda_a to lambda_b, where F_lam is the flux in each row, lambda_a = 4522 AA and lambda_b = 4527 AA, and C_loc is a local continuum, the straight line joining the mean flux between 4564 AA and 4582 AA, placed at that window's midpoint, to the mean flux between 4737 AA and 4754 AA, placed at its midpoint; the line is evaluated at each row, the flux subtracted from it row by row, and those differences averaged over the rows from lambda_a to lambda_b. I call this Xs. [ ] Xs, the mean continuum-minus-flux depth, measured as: 1.5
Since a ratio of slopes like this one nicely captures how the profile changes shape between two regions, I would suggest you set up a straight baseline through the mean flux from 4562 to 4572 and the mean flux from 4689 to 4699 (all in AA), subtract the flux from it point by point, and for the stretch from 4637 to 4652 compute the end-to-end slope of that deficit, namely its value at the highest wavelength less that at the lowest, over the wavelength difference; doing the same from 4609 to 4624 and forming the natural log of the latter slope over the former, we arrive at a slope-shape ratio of 2.0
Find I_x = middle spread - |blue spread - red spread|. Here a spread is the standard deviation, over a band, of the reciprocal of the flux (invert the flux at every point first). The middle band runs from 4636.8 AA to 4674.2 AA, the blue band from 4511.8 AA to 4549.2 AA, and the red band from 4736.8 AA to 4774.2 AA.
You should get 0.0007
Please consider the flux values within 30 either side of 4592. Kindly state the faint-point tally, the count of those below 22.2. 9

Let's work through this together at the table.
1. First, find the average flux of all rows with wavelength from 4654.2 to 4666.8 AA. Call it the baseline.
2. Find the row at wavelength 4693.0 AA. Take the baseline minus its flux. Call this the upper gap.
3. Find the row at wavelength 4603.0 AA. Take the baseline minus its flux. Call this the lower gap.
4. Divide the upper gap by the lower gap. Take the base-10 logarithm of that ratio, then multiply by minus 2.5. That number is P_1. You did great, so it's -0.2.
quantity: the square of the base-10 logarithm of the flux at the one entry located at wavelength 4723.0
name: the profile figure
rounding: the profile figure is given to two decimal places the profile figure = 1.76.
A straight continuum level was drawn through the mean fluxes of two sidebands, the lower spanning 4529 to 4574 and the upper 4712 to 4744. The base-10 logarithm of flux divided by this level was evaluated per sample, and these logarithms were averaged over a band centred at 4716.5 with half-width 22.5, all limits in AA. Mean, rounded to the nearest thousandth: -0.013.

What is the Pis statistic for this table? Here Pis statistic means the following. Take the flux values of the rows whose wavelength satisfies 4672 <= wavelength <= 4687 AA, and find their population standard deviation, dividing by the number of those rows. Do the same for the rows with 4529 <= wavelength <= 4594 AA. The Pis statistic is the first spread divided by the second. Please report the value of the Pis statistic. 1.00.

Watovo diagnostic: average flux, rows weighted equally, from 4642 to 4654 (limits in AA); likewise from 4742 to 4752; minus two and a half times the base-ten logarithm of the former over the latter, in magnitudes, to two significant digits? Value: 0.15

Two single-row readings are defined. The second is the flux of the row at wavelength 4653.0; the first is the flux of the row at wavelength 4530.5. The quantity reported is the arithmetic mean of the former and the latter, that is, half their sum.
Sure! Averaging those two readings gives 21.6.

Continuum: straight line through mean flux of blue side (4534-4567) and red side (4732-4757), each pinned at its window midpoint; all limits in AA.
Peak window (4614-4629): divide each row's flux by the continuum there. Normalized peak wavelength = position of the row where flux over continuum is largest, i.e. 4615.5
